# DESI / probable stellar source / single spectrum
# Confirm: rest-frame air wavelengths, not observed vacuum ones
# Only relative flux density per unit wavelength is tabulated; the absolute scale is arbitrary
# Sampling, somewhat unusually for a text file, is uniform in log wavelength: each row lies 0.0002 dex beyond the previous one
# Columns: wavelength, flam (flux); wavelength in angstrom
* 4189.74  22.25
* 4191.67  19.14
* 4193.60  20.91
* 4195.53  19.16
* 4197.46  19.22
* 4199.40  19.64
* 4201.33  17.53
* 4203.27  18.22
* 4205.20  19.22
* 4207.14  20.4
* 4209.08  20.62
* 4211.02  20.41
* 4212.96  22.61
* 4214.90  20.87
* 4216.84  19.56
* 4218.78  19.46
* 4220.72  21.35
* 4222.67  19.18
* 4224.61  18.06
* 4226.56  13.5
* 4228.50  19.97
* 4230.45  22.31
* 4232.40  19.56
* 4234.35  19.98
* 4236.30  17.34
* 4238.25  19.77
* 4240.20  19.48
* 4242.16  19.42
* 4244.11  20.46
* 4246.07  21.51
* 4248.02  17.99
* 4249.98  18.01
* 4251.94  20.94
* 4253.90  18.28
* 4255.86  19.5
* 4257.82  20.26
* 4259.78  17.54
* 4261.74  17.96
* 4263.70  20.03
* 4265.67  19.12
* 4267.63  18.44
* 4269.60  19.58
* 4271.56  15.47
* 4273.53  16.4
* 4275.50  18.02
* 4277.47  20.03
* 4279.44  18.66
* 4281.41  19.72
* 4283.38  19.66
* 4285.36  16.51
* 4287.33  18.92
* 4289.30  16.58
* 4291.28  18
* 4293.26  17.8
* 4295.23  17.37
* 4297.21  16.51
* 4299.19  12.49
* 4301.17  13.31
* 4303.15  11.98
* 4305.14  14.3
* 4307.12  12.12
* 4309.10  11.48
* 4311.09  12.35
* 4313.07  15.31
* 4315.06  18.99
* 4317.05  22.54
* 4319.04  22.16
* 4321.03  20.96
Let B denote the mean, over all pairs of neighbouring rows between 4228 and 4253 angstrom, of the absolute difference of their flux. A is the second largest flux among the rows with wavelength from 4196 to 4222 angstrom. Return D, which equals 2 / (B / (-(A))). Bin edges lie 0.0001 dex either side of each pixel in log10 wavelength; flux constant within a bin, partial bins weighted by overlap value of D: -26.3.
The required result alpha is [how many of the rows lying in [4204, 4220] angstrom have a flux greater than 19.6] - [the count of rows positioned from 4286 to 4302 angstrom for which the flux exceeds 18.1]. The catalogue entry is 4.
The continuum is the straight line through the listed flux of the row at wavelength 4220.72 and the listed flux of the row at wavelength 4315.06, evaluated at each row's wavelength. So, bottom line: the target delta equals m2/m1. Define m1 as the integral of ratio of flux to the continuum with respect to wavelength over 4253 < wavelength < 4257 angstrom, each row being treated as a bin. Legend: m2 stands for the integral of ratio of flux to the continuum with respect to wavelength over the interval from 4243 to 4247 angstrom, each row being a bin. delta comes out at 1.09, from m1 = 3.70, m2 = 4.03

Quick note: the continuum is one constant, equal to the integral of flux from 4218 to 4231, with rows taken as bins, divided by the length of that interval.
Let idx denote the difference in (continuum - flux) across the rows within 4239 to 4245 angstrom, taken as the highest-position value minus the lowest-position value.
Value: -1.0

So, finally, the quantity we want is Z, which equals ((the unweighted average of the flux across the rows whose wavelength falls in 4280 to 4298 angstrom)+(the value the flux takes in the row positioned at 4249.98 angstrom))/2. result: 18.0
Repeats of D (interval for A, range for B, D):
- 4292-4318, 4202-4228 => -25.7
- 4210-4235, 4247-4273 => -27.3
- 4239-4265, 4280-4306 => -26.0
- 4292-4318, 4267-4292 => -21.1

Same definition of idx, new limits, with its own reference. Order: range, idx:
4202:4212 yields -2.2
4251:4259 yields 0.7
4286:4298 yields 2.4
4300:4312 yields 1.0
